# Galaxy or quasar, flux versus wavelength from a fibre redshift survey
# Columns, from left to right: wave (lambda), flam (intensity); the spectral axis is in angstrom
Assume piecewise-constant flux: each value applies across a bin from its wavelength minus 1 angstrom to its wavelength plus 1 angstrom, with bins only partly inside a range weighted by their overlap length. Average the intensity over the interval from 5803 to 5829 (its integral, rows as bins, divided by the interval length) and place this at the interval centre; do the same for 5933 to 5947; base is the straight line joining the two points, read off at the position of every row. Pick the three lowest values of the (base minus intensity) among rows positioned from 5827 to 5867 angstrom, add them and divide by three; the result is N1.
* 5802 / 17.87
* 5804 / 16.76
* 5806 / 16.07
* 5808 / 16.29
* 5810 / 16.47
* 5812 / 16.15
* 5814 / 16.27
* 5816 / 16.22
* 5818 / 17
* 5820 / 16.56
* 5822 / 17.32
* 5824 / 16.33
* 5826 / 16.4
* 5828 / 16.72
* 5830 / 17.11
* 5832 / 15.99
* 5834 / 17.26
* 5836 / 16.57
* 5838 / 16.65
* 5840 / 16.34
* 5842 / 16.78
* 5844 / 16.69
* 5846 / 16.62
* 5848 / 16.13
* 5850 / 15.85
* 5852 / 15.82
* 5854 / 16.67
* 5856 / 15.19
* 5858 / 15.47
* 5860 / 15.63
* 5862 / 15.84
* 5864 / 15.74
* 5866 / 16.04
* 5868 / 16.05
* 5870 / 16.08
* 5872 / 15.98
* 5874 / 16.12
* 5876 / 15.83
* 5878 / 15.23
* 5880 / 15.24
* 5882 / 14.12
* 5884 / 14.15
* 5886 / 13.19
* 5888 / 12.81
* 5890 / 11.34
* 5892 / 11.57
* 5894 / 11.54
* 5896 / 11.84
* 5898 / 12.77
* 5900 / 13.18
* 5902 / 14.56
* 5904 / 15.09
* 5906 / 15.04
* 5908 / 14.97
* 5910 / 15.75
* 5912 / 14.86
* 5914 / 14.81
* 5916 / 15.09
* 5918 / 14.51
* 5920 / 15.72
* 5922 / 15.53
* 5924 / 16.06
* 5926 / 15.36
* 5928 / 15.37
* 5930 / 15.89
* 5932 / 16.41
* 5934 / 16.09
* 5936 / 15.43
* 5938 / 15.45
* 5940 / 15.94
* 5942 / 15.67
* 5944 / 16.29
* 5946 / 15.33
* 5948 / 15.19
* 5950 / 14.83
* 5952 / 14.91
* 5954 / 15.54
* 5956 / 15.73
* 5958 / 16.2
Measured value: -0.7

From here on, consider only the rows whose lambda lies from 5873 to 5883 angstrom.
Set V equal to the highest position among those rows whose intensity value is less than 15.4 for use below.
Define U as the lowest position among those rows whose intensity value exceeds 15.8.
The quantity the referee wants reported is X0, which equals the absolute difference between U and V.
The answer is 8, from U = 5874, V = 5882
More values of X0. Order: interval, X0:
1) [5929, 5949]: 18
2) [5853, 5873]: 2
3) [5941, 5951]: 6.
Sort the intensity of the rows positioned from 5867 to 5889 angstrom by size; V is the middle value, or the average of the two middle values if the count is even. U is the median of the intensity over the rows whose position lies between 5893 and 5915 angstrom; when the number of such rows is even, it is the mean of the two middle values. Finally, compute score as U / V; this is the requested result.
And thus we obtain 0.97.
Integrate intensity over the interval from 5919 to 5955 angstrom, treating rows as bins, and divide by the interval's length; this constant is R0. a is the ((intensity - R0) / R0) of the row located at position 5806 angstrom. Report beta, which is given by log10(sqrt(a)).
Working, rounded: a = 0.03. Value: -0.77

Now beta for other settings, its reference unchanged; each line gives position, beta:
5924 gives -0.77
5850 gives -0.91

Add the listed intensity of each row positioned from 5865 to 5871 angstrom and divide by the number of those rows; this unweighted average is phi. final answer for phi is 16.1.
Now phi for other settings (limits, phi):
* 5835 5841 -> 16.5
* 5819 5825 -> 16.7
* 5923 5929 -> 15.6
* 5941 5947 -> 15.8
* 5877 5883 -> 14.9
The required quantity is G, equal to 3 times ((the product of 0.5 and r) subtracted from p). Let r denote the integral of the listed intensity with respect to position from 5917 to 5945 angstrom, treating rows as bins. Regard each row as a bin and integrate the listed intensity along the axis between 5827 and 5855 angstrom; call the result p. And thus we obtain 728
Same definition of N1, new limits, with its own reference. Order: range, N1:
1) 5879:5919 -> 0.6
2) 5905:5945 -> -0.5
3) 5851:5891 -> -0.1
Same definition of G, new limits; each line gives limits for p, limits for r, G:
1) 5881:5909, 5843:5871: 446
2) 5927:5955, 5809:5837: 613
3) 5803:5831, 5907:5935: 741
